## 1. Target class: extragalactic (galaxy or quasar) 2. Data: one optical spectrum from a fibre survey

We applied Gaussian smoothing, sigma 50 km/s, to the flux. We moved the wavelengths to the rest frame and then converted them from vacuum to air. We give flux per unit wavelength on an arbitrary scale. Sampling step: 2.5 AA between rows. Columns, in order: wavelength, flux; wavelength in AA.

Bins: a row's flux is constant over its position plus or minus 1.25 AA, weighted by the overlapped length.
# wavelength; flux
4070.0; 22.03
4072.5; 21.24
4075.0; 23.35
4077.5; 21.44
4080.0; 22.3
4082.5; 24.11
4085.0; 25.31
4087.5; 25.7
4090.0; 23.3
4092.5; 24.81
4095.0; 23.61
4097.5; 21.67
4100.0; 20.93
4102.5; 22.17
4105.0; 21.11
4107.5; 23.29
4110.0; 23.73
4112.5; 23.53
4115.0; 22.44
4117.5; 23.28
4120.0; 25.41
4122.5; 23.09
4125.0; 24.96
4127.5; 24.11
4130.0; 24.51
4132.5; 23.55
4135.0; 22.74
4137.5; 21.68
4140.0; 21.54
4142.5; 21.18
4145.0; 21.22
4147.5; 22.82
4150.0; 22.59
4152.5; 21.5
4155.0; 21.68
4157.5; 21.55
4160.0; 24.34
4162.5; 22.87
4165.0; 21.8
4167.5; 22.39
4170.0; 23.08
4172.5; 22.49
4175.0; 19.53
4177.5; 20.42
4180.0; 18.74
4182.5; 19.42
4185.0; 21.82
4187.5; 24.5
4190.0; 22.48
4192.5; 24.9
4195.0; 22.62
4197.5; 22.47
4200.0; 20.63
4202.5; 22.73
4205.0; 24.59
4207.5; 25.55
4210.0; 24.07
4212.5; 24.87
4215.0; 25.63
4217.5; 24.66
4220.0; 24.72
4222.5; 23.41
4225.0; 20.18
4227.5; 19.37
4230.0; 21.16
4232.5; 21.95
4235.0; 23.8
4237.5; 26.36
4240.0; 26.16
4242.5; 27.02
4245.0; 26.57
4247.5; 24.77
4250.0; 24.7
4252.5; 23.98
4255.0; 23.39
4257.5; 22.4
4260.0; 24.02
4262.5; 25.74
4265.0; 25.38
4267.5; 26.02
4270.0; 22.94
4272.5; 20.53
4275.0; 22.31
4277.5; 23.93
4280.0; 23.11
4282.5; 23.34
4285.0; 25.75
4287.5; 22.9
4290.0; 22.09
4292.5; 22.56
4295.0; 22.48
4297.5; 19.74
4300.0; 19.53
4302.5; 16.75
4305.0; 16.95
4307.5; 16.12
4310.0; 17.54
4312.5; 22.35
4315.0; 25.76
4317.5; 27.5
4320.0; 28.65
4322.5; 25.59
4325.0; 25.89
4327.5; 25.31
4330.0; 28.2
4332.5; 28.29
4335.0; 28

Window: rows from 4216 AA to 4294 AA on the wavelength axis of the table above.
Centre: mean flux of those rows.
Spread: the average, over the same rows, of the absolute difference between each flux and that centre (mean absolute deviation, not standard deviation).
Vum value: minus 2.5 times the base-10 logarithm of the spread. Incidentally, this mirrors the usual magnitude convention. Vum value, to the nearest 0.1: -0.5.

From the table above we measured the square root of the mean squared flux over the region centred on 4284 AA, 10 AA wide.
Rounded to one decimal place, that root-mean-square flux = 23.8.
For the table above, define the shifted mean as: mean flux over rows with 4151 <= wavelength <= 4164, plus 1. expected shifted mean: 23.4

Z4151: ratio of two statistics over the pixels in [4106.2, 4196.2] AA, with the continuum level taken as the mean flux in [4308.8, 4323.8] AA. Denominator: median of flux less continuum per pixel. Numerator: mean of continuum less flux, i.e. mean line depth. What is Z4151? -1.0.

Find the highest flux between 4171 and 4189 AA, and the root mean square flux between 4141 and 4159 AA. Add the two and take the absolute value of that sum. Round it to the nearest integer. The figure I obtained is 46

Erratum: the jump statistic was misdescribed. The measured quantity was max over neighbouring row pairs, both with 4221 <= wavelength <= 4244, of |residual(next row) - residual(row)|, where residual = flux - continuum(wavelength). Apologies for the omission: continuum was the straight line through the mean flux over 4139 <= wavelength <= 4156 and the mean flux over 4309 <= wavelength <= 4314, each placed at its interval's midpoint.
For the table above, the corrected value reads 3.2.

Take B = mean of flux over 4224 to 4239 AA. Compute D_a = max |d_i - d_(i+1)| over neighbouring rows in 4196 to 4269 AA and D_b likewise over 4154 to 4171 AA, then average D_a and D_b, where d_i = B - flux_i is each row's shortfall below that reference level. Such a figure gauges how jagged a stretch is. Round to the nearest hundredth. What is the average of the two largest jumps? 3.01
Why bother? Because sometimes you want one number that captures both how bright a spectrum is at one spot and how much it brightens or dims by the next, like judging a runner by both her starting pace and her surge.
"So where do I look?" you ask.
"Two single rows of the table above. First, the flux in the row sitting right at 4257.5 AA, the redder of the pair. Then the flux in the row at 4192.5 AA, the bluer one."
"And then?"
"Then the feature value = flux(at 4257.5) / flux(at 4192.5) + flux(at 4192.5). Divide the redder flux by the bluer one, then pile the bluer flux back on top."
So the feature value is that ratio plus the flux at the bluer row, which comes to 25.8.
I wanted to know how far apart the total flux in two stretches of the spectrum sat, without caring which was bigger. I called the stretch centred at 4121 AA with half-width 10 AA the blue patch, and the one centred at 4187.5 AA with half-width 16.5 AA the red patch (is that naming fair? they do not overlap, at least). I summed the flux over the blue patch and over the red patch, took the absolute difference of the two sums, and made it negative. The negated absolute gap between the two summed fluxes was -91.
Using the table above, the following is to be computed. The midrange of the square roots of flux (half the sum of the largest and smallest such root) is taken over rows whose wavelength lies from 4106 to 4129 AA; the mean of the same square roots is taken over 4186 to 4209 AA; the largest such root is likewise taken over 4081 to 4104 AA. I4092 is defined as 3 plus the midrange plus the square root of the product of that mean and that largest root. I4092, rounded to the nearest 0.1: 12.8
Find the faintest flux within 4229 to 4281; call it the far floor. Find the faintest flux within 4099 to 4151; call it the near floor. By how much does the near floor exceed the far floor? 0.4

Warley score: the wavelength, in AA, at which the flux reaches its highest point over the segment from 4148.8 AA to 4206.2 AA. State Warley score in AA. 4192.5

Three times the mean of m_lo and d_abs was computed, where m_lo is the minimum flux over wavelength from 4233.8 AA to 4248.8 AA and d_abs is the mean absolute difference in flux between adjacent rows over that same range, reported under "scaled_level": 37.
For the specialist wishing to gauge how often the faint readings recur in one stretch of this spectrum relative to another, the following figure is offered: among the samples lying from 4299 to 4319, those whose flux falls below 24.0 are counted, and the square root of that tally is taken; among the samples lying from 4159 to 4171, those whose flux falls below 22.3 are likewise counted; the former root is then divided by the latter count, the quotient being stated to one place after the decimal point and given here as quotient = 2.4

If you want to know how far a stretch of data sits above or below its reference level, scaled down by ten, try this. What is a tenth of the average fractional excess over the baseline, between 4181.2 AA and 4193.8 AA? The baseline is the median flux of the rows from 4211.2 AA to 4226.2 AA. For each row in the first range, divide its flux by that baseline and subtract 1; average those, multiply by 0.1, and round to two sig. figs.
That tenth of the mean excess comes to -0.0084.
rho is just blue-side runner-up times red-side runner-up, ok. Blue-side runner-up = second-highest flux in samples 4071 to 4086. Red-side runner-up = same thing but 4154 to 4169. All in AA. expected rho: 551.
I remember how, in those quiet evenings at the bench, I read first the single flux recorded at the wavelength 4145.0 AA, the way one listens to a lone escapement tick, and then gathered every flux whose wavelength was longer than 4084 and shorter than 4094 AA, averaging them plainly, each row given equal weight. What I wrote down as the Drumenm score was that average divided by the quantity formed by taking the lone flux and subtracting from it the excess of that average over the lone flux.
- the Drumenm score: 1.40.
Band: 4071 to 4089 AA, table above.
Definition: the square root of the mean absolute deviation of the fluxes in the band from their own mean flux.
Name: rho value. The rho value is 1.2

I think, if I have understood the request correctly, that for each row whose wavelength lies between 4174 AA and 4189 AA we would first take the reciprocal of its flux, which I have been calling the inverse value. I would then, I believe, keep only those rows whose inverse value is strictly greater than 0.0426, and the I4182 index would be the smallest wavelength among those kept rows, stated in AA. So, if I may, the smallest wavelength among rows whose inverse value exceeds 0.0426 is 4175.0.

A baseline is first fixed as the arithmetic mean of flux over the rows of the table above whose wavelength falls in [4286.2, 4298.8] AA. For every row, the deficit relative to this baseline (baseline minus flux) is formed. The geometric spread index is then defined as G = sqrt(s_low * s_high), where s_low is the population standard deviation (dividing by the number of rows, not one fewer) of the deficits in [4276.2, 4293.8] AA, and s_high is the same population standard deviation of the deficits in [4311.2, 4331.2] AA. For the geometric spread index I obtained 1.4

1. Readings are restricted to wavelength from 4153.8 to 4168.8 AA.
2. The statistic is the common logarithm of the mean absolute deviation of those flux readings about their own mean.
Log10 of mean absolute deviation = -0.11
